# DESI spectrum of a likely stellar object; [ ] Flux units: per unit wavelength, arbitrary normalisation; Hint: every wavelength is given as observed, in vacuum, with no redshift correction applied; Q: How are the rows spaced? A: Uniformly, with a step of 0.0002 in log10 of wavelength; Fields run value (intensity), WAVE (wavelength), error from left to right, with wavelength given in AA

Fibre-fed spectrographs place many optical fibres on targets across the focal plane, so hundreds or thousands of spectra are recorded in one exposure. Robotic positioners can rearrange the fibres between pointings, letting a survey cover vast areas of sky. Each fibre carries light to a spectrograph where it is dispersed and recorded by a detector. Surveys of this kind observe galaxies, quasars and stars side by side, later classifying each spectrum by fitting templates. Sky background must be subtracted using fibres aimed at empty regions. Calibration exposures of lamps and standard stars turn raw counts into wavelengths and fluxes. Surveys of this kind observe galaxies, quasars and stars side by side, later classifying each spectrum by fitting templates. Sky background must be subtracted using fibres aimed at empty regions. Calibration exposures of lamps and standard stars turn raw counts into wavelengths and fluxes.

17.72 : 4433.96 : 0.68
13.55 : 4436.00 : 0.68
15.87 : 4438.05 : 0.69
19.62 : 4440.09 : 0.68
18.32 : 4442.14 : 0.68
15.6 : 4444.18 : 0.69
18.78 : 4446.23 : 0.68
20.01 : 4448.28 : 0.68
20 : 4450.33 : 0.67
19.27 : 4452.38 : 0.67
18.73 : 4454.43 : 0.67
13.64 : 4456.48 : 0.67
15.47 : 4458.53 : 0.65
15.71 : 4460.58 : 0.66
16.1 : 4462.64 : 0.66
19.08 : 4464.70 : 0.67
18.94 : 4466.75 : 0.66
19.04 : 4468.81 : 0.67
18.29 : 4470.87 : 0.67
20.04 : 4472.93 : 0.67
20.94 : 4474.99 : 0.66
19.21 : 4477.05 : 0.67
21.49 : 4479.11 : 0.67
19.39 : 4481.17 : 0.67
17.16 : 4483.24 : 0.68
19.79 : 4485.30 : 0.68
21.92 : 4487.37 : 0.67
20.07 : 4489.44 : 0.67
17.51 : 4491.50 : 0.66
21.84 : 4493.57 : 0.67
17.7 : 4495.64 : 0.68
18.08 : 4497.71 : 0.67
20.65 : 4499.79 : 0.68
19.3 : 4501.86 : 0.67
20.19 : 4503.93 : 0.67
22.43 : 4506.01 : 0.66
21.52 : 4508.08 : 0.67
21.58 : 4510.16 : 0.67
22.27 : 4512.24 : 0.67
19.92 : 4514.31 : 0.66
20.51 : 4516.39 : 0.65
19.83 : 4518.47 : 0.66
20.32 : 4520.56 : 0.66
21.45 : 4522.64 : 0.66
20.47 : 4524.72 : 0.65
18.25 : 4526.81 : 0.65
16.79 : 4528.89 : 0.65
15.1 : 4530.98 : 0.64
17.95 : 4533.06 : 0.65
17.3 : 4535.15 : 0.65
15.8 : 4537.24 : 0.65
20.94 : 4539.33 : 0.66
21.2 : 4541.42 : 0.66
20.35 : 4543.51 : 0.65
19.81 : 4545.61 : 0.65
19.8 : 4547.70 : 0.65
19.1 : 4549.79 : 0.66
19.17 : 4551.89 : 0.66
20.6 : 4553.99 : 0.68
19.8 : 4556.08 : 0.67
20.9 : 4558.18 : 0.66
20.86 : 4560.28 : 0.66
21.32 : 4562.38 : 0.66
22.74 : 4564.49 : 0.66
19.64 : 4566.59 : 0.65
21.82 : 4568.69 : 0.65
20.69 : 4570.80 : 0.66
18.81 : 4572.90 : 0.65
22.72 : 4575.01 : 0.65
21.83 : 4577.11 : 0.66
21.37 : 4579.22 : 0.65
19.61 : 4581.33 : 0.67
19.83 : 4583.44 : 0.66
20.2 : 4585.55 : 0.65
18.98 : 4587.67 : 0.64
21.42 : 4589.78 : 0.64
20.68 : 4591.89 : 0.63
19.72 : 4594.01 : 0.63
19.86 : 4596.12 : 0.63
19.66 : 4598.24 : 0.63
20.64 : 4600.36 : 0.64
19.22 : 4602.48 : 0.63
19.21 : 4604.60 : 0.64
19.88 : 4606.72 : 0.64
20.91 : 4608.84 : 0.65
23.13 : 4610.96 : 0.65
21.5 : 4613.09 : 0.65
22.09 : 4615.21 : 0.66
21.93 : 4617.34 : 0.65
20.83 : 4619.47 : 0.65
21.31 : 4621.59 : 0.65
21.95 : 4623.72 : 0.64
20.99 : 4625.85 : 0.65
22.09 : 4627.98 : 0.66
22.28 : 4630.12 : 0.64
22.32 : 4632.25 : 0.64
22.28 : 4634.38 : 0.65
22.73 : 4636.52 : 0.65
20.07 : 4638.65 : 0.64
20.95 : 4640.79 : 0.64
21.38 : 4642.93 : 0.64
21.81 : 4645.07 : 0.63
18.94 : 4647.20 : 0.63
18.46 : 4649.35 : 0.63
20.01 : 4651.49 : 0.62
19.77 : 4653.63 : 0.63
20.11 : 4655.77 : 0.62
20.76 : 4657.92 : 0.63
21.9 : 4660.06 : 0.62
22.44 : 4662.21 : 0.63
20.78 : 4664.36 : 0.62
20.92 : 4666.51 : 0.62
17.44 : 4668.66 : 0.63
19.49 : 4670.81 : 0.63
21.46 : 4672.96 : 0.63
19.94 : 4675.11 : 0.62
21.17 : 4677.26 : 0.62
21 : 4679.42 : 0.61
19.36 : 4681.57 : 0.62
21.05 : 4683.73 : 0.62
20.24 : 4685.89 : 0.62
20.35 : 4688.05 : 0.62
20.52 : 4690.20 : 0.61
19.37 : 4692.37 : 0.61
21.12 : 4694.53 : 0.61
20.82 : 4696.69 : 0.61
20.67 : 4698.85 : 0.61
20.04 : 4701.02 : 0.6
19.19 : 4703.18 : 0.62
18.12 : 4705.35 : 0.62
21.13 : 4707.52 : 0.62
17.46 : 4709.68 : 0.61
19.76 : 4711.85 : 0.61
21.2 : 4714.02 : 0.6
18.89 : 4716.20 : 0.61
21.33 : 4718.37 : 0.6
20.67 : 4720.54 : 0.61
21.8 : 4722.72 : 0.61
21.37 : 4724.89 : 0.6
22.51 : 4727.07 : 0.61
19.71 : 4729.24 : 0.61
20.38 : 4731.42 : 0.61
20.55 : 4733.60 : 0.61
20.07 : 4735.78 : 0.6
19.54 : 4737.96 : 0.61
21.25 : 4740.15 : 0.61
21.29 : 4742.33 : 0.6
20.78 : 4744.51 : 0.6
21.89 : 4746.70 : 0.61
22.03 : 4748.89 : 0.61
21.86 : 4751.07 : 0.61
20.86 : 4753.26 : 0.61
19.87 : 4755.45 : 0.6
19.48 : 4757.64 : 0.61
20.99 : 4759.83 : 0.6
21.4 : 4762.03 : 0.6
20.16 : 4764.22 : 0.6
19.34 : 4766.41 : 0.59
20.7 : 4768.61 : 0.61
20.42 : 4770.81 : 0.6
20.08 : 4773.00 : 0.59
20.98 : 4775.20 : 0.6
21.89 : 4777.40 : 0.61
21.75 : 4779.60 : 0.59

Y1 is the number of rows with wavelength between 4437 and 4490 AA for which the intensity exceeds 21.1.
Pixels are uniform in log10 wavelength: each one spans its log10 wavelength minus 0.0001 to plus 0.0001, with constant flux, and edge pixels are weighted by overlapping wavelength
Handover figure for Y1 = 2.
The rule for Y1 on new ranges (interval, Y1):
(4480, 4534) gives 7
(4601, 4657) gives 13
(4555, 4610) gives 7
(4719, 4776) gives 9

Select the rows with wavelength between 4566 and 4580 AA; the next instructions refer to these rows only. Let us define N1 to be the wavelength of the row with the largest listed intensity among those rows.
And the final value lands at 4575.01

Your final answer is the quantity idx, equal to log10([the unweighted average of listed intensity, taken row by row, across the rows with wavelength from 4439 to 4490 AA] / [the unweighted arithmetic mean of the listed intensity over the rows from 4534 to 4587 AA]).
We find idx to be -0.04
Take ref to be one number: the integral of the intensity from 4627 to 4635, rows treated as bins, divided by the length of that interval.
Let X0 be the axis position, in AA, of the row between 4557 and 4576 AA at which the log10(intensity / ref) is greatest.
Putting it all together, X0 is 4564.49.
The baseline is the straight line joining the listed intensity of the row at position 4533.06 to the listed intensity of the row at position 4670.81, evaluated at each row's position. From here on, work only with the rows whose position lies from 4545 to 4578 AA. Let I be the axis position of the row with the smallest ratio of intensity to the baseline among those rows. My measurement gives 4572.90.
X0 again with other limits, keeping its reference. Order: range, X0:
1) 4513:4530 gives 4522.64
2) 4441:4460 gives 4448.28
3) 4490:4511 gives 4506.01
